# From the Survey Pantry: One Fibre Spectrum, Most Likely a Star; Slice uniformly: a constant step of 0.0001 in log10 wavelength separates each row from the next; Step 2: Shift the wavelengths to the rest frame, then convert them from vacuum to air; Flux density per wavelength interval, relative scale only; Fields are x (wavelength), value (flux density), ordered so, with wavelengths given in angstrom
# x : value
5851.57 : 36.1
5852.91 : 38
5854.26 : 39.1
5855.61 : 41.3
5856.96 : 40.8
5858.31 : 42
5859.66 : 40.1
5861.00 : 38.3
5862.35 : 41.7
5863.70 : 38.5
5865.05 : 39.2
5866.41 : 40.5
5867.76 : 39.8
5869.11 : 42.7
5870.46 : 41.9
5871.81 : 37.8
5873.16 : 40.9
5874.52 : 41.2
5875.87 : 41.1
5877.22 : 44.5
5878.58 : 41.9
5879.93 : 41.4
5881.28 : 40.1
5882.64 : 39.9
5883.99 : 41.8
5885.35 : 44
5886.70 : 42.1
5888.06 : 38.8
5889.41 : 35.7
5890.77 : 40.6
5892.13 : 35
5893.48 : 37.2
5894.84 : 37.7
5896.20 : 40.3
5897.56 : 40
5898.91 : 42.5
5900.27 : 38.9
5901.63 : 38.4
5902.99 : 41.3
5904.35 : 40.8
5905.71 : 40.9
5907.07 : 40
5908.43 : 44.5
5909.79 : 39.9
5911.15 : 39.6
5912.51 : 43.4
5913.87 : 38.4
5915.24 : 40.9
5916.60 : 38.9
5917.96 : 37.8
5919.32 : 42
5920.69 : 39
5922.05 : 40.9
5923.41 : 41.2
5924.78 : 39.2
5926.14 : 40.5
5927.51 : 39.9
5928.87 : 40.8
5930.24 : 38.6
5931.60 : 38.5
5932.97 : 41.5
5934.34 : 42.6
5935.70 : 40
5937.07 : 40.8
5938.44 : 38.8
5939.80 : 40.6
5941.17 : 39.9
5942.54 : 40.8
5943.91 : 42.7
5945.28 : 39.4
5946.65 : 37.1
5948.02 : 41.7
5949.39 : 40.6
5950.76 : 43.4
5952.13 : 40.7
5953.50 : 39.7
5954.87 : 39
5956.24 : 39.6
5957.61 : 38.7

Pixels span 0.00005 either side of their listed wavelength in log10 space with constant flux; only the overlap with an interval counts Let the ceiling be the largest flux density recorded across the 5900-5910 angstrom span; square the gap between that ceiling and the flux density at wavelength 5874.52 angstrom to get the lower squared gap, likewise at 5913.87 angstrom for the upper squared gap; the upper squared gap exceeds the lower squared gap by 26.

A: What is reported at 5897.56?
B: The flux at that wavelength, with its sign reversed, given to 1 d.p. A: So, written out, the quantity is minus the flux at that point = -40.0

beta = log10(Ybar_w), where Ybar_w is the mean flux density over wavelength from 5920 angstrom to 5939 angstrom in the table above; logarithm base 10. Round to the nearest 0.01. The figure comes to 1.60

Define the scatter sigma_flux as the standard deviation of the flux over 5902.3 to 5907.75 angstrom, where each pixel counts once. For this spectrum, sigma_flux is 0.5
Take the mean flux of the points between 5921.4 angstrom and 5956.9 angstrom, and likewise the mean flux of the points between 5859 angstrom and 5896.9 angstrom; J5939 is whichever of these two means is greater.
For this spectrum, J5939 40.33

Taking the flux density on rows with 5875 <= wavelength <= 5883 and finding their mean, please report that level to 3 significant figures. 41.5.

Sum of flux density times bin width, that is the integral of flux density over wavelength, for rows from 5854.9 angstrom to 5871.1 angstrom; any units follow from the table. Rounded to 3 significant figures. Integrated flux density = 657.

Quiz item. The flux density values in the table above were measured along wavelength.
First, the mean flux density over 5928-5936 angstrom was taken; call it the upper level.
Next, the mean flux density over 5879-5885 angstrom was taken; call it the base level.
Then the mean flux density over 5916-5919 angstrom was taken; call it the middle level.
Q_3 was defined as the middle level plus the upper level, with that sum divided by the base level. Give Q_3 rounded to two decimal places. 1.93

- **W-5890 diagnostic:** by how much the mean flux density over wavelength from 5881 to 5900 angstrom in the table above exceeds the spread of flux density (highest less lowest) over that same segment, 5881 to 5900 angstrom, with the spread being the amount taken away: 30.7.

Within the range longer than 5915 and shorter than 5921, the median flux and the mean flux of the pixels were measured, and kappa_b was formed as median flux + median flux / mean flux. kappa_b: 40.0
